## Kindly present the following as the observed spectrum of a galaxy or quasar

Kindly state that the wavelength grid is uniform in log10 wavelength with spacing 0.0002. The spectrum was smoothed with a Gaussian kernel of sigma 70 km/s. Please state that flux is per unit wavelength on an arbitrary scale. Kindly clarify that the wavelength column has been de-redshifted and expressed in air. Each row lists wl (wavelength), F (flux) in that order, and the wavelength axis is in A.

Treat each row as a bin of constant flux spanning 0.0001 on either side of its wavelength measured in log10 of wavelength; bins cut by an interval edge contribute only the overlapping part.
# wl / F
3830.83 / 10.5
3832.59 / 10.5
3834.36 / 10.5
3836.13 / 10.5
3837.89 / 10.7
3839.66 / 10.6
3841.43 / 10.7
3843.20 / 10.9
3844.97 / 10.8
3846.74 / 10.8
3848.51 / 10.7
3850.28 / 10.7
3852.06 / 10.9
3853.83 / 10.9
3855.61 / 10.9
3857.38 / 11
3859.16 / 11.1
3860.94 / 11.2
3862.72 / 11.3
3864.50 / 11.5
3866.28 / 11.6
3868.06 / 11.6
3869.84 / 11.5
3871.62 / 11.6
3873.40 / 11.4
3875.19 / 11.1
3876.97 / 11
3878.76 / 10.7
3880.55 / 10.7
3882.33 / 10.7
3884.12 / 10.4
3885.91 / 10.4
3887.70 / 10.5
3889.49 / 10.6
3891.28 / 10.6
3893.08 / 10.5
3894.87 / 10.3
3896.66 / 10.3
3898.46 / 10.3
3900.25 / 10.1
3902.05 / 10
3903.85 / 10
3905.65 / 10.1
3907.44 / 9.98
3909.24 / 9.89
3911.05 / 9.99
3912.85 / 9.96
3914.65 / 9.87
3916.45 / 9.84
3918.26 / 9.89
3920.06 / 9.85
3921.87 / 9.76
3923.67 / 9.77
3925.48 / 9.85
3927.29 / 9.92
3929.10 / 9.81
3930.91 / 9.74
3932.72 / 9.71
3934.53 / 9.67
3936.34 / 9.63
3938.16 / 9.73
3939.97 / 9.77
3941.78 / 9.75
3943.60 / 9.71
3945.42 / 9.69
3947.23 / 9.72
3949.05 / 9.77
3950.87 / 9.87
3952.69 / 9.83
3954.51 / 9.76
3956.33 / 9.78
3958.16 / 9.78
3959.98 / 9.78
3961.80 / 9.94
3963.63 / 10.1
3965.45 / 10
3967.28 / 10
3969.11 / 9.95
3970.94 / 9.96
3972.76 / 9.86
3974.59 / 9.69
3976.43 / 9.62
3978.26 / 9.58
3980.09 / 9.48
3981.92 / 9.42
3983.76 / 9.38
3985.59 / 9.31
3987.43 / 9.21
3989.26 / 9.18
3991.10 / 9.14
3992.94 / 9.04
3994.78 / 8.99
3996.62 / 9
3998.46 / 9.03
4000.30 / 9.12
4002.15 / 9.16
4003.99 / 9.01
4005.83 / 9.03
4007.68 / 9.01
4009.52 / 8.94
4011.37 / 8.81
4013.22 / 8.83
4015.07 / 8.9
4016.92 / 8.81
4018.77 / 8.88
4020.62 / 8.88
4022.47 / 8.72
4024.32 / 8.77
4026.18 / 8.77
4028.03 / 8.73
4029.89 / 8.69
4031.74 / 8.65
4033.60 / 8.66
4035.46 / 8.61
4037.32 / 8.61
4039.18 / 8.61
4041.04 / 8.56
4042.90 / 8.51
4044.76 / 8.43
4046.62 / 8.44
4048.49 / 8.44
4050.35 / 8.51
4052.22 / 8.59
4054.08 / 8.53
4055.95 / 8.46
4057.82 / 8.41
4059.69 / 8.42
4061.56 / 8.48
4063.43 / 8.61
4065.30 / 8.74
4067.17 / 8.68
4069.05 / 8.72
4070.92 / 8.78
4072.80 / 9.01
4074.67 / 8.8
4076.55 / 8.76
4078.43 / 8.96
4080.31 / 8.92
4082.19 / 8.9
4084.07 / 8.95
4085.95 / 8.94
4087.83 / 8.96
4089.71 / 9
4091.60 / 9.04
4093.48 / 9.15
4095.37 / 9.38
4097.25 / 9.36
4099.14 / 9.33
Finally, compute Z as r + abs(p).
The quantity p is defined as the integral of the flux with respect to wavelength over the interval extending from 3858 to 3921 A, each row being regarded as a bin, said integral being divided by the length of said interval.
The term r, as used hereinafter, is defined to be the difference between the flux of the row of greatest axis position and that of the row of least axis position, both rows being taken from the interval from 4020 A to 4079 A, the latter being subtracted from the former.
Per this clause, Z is 10.7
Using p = 10.6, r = 0.1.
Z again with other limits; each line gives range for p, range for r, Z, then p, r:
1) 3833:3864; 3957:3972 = 11.0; 10.8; 0.2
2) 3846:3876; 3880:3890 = 11.1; 11.2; -0.1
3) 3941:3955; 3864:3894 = 8.8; 9.8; -1.0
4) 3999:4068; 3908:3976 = 8.5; 8.7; -0.2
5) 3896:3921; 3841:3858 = 10.3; 10.0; 0.3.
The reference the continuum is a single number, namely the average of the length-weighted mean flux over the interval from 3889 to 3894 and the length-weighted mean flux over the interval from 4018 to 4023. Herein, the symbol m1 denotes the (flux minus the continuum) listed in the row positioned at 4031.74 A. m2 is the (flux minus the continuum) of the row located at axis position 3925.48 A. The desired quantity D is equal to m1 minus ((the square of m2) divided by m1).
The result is -1.0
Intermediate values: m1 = -1.0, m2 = 0.2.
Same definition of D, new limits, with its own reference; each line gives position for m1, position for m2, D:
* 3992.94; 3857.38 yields 1.9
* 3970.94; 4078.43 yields -1.8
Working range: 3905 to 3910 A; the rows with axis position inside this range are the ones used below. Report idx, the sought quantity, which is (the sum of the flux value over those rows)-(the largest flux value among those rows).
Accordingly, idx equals 19.9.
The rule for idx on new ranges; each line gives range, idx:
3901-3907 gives 20.0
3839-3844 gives 21.3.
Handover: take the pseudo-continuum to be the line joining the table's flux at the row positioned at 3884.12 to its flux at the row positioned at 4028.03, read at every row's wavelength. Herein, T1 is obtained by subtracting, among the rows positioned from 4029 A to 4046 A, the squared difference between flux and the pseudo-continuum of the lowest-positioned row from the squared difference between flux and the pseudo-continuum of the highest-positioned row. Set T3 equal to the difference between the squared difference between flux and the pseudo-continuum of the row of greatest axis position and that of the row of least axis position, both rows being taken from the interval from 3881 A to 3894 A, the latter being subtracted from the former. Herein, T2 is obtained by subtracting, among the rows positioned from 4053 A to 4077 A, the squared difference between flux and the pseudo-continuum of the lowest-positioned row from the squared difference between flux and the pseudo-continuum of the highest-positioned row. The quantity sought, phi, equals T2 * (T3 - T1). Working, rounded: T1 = 0.01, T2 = 0.34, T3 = -0.04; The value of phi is -0.016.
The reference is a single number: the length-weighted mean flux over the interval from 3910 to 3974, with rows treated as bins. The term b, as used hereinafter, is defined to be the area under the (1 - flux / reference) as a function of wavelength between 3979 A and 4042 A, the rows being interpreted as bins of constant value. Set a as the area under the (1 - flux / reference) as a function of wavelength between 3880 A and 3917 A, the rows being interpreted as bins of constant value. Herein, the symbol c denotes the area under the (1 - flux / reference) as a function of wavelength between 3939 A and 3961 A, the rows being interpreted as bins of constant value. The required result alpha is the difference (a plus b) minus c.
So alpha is 4.0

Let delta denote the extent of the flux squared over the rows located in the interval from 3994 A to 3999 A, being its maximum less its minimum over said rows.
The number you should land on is 1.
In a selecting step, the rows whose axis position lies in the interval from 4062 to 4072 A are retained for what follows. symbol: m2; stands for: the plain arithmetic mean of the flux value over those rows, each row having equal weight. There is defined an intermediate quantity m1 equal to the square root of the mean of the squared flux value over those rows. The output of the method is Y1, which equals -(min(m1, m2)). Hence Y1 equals -8.7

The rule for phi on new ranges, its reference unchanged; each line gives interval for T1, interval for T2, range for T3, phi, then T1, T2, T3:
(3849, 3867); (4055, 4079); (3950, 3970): -0.496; 0.98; 0.66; 0.23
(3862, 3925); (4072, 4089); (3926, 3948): 0.085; -0.40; 0.21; 0.00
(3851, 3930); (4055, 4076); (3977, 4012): -0.018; -0.01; 0.37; -0.06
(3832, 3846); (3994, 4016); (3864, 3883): 0.007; -0.25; -0.02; -0.68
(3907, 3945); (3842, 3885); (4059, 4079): 0.000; -0.02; 0.00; 0.66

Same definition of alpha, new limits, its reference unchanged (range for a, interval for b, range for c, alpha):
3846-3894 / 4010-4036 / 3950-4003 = -4.2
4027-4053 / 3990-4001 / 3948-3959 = 4.1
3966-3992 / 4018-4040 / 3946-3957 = 3.2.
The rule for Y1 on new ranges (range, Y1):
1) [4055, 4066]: -8.5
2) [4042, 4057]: -8.5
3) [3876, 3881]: -10.8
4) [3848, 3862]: -10.9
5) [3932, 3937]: -9.7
